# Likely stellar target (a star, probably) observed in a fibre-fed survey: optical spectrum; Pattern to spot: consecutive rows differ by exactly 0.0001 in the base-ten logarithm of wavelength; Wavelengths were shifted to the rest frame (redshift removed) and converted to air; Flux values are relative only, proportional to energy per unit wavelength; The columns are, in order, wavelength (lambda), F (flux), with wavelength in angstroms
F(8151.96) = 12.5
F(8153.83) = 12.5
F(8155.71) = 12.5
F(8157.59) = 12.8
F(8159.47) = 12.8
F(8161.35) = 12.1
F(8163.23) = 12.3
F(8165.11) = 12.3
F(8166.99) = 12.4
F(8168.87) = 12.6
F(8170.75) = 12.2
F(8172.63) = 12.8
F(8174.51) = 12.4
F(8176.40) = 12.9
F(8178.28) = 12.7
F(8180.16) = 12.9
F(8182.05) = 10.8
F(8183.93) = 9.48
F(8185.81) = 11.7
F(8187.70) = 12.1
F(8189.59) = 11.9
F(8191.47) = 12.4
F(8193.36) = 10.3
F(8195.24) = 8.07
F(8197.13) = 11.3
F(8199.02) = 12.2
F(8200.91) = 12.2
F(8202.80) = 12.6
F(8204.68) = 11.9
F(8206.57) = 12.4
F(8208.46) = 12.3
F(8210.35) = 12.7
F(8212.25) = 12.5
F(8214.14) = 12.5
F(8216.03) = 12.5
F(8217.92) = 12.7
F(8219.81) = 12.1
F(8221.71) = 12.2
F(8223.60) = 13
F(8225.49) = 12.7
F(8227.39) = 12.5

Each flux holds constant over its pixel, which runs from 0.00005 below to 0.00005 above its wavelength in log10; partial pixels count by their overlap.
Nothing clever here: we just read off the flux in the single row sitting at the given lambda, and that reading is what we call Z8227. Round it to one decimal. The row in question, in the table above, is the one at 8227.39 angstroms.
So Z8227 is 12.5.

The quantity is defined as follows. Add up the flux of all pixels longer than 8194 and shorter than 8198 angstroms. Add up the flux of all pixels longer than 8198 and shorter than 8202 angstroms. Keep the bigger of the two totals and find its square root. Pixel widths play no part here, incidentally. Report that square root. 4.94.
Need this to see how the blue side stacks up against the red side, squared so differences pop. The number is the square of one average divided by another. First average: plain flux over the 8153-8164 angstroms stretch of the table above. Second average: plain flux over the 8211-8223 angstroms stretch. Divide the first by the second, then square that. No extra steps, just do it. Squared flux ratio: 1.01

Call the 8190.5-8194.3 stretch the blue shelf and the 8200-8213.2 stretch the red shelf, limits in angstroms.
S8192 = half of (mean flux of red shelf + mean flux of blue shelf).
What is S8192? 11.9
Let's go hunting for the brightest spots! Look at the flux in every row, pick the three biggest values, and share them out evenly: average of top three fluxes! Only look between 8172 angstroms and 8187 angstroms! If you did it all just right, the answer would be 12.9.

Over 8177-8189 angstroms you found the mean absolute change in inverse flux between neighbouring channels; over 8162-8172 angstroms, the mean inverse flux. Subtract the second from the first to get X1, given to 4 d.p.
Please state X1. -0.0705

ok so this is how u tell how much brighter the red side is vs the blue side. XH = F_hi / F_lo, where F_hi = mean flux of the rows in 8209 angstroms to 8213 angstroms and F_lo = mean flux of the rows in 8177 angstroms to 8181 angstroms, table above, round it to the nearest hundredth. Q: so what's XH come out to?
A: 0.98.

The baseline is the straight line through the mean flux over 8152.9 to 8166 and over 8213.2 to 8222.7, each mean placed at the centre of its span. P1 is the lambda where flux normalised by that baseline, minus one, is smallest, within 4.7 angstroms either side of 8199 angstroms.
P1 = 8195.24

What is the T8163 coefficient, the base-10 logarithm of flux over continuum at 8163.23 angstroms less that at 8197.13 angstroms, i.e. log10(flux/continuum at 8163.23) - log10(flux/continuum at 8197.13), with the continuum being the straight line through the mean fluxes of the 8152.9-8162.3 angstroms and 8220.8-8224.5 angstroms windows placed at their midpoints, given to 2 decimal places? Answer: 0.04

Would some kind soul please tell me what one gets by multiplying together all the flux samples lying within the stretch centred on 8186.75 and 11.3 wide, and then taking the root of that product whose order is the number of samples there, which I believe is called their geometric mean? 11.4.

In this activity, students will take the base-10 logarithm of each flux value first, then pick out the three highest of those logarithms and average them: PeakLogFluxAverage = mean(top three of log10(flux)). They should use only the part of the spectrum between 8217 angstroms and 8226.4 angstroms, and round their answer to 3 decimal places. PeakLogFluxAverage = 1.107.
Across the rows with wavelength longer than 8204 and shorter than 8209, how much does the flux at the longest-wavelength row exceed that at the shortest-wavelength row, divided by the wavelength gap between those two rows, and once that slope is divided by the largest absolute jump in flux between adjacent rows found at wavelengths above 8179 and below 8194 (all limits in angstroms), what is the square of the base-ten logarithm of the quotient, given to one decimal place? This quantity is 1.7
